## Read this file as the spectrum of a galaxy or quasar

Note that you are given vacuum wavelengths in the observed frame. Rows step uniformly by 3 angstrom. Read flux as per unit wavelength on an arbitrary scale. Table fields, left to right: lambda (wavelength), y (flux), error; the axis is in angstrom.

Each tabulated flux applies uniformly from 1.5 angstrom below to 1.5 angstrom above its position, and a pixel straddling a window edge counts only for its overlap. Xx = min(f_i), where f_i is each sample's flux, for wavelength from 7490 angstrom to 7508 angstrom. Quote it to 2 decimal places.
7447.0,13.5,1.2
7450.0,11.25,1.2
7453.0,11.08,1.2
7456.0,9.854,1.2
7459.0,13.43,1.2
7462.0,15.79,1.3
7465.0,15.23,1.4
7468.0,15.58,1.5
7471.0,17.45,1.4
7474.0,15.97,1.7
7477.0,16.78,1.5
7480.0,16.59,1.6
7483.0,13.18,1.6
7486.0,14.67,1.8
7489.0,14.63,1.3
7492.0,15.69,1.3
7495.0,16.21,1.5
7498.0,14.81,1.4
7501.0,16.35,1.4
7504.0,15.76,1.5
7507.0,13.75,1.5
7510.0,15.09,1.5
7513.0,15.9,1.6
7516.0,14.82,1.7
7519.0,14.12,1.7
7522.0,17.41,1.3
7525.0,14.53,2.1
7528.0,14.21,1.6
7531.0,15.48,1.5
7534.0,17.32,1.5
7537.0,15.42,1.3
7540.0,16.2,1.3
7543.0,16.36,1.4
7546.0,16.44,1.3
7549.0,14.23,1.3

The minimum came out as 13.75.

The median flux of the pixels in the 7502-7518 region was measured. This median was 15.1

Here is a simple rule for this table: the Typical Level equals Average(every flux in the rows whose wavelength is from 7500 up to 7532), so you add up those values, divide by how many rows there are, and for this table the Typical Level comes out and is 15.2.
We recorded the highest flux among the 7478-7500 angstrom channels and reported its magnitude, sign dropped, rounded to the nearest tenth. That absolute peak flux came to 16.6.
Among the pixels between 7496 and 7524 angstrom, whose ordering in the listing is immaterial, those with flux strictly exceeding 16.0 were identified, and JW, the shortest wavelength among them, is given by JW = 7501.0 angstrom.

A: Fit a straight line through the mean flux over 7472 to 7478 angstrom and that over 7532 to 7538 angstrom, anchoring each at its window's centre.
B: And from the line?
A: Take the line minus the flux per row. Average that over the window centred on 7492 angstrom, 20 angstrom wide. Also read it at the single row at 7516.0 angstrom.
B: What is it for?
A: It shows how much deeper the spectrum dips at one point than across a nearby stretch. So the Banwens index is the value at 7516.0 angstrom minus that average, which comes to 0.3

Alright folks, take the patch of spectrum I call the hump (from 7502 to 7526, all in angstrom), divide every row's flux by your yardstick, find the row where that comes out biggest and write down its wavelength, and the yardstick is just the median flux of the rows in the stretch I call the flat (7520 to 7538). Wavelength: 7522.0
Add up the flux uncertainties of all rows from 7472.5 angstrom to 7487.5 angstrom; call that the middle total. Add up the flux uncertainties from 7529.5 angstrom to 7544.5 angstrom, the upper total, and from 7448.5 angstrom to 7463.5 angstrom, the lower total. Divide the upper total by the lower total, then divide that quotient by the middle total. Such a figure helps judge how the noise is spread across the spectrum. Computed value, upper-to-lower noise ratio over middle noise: 0.140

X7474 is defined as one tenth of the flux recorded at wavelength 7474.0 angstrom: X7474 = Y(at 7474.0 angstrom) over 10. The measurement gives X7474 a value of 1.60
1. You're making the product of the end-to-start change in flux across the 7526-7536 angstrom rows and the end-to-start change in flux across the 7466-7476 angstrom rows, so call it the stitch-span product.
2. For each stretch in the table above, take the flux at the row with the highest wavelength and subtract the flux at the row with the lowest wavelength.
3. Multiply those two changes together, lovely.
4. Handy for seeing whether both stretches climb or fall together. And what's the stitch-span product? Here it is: 1.2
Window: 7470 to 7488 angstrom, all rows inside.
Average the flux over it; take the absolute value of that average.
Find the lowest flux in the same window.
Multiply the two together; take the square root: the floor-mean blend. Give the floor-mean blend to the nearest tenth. 14.4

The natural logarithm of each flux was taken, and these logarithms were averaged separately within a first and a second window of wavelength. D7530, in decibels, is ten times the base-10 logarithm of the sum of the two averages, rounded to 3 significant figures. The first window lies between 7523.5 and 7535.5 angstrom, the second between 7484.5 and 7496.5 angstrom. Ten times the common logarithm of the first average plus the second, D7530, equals 7.37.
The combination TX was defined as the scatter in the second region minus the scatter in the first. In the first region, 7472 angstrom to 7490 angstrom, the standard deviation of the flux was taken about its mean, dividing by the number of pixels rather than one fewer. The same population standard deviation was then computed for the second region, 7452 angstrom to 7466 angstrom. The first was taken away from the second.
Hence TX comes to 1.0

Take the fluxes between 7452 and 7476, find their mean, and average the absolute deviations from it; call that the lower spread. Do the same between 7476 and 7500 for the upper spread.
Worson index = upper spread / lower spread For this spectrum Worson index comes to 0.47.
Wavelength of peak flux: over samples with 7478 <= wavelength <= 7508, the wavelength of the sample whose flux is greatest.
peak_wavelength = 7480.0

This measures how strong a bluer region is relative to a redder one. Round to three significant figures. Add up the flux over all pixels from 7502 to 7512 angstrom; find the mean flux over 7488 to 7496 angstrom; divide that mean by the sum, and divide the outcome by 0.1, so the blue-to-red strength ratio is 3.48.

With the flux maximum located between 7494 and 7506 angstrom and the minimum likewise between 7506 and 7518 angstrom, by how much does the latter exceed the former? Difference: -2.60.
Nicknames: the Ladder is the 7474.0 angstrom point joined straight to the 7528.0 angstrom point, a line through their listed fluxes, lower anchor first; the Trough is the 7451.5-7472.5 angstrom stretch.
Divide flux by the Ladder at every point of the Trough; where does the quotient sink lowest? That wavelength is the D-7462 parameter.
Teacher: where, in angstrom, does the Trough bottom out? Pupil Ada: 7456.0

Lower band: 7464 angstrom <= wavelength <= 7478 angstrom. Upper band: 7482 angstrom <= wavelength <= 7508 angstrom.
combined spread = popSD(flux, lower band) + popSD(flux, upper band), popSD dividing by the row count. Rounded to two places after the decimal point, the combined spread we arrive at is 1.84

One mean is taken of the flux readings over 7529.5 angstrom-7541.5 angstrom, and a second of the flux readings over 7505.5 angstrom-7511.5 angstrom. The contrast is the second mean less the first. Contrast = -1.7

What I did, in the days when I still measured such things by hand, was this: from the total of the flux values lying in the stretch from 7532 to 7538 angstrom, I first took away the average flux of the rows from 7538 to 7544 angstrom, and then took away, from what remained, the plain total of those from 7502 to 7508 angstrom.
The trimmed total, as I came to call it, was -13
